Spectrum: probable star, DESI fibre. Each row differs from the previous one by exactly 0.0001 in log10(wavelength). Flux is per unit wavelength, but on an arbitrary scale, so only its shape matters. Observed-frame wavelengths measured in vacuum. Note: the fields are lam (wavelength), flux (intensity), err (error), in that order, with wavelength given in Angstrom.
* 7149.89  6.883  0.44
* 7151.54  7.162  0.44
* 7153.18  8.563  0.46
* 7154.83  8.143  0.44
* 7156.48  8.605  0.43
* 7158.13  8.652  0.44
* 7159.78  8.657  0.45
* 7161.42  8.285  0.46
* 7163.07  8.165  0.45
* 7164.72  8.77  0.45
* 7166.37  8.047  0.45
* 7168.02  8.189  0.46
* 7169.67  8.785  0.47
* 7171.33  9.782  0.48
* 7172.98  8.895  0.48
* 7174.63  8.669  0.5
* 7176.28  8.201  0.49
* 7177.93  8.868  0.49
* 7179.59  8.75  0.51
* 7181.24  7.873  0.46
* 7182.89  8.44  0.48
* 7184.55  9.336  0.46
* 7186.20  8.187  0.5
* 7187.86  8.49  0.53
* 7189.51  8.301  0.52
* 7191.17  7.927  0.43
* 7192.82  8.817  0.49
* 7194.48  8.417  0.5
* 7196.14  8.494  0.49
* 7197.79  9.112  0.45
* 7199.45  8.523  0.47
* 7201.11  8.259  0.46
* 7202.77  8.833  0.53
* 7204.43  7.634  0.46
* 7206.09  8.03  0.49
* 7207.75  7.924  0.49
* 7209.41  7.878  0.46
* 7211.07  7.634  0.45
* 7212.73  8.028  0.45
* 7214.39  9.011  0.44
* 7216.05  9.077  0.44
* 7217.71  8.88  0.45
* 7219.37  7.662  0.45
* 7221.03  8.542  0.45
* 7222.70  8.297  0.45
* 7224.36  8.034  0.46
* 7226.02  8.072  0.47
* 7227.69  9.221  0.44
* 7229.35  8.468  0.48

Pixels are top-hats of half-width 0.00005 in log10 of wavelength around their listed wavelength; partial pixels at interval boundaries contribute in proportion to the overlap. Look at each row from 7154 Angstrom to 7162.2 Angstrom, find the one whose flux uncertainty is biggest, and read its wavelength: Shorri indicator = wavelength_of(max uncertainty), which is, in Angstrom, 7161.42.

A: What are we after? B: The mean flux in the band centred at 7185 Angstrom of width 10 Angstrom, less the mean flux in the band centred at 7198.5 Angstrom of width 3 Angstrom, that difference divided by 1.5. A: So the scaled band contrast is -0.25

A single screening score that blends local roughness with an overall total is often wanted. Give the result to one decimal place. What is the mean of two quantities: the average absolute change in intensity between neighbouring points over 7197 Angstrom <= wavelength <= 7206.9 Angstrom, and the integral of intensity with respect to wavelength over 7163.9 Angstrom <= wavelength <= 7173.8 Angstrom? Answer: 43.6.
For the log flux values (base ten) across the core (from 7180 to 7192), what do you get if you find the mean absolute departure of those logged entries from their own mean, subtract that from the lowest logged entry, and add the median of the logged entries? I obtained 1.80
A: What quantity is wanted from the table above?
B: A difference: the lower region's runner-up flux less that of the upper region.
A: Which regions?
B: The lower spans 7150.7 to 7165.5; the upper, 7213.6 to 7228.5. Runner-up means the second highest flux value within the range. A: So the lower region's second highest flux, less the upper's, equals -0.4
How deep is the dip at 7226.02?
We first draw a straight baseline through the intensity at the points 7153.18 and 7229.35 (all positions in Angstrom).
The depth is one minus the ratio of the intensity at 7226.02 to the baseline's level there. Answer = 0.05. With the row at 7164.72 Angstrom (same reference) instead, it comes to -0.03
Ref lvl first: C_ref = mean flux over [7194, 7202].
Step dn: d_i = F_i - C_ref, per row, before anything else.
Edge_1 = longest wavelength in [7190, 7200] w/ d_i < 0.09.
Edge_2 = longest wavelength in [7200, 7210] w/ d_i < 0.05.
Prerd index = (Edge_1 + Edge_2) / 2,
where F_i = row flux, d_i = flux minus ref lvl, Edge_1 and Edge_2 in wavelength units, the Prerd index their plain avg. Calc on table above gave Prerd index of 7204.4 Angstrom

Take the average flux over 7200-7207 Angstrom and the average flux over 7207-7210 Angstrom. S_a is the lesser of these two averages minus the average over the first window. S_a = -0.3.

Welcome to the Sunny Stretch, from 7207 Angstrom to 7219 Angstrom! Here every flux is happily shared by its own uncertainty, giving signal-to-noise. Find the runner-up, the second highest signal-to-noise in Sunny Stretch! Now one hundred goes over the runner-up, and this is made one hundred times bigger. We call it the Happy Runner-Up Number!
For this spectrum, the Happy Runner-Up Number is 488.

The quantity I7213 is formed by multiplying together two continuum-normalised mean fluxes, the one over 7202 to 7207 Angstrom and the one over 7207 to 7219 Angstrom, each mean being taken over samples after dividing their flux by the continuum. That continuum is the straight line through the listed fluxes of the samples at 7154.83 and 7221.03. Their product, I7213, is 0.95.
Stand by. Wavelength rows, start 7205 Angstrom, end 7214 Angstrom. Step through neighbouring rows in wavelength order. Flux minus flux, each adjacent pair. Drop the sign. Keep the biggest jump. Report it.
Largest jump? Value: 0.39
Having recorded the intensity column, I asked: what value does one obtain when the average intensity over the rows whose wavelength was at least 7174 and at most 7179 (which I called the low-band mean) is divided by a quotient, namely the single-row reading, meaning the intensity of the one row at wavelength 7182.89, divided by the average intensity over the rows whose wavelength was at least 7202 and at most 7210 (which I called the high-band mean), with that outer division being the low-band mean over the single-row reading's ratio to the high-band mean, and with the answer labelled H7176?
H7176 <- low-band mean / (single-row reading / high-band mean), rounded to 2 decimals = 8.19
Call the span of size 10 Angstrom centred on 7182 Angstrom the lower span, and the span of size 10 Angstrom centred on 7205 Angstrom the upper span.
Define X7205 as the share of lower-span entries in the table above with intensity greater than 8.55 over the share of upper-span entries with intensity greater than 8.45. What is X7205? 3.0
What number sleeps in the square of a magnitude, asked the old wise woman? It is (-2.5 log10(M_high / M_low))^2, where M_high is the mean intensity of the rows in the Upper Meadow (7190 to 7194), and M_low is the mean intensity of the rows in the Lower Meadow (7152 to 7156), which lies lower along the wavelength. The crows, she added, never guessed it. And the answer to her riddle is 0.000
